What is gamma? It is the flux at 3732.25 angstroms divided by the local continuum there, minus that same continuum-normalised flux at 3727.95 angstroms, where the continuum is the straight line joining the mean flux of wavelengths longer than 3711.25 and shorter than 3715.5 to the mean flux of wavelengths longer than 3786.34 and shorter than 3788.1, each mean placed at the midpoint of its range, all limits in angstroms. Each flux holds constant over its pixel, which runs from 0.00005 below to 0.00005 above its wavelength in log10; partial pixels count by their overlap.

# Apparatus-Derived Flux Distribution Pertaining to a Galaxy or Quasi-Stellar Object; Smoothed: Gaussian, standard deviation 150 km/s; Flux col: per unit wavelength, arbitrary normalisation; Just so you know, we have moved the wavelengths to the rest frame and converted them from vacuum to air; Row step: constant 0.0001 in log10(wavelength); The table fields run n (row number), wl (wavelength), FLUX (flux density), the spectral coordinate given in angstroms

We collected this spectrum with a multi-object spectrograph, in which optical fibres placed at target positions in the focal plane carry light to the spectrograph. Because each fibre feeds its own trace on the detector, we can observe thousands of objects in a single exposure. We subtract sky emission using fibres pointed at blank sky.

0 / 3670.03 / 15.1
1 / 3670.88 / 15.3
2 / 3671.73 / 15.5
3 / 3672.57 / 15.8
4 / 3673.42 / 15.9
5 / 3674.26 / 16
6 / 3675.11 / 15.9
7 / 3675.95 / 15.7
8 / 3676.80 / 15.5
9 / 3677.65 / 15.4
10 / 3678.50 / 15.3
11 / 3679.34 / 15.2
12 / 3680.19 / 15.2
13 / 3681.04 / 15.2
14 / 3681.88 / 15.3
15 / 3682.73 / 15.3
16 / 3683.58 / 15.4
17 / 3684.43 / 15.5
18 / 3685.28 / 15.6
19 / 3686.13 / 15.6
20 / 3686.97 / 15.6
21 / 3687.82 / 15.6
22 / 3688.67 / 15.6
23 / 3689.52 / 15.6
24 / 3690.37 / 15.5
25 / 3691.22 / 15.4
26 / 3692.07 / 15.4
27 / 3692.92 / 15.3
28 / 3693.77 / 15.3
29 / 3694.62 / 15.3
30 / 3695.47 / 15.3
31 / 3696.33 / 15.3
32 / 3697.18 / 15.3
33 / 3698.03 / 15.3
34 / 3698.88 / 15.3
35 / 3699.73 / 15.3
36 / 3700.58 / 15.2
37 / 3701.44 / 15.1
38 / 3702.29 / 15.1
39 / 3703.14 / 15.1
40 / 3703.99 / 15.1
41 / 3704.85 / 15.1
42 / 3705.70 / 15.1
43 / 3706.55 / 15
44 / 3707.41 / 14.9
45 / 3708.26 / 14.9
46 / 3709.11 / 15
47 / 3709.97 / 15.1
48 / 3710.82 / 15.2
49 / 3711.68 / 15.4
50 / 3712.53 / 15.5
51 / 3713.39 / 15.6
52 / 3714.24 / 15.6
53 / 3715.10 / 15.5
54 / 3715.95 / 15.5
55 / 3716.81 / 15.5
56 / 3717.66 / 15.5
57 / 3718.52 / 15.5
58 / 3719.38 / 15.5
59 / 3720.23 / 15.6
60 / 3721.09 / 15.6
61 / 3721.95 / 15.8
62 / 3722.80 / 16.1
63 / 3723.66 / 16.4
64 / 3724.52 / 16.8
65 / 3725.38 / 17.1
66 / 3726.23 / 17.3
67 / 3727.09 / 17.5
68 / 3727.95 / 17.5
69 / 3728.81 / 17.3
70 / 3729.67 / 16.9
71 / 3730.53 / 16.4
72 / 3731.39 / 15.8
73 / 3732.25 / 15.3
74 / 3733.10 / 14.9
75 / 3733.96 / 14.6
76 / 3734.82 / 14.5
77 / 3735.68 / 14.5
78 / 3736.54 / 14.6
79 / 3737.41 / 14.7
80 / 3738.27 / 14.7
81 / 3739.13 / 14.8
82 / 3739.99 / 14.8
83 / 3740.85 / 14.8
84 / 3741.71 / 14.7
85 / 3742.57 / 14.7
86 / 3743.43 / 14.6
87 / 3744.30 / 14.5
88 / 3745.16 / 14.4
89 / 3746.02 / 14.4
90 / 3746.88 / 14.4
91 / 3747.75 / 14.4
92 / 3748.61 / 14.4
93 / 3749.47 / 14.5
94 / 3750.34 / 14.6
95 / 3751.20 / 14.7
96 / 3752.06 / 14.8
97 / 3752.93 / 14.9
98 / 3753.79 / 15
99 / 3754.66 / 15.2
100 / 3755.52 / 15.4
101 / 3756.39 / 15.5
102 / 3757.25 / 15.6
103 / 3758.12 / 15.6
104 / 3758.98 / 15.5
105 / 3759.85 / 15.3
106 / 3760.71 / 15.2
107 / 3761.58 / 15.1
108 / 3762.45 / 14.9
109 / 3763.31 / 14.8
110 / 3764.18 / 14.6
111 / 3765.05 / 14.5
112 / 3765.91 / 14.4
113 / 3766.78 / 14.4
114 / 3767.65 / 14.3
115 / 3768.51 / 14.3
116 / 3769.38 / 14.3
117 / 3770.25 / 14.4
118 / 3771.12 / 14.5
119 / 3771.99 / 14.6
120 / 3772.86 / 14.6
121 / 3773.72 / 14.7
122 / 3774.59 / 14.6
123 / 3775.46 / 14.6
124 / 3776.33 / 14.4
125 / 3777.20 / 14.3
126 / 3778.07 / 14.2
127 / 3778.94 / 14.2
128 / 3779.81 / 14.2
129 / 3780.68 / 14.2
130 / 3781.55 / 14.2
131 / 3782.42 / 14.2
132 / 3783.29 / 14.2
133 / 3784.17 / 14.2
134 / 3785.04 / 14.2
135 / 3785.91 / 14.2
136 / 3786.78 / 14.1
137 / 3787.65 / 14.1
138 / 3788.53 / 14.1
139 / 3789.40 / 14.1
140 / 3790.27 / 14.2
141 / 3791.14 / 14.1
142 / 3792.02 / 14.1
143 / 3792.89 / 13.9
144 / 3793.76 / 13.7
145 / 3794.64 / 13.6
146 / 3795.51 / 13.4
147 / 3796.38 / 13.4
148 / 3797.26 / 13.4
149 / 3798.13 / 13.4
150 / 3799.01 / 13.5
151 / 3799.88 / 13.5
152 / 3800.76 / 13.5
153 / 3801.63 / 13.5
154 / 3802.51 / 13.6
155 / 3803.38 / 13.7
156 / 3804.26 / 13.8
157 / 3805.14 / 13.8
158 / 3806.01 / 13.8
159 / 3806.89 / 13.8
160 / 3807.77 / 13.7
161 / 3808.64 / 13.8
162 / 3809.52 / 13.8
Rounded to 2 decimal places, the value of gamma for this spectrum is -0.14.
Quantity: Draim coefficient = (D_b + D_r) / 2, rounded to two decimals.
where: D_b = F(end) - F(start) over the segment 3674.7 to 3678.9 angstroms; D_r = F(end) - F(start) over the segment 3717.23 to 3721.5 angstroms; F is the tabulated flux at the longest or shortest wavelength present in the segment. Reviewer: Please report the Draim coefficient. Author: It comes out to -0.25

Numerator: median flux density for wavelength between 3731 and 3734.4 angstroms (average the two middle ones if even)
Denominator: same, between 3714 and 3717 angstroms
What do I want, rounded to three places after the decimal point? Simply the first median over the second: 0.974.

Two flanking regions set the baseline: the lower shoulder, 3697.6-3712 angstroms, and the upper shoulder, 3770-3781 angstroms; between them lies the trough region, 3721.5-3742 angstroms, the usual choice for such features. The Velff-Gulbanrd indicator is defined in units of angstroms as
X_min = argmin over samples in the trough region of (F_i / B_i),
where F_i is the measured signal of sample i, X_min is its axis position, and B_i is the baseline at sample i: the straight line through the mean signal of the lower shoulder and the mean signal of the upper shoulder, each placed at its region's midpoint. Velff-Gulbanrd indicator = 3734.82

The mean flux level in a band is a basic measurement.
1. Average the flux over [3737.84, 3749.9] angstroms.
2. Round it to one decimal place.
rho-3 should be 14.6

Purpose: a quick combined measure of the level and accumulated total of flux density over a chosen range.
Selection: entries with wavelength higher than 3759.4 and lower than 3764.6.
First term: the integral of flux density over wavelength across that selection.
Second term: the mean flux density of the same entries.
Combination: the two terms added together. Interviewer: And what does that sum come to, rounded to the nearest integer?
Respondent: 93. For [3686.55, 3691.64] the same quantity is 95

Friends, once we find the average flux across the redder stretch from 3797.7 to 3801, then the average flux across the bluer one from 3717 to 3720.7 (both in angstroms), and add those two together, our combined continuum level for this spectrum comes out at 29.0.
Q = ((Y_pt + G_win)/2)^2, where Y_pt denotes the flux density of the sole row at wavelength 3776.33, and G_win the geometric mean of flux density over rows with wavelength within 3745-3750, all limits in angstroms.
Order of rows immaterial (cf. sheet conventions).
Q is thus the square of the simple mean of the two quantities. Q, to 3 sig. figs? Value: 208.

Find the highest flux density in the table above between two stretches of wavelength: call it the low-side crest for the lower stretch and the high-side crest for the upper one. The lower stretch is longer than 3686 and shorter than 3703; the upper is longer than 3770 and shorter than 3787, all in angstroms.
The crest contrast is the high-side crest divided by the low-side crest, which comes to 0.94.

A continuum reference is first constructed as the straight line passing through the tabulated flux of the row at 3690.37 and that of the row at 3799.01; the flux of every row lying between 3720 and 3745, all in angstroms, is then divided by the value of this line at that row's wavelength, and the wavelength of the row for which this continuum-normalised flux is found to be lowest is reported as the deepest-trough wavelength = 3734.82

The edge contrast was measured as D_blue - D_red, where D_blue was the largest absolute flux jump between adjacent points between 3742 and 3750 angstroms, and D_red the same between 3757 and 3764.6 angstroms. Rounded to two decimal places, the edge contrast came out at -0.10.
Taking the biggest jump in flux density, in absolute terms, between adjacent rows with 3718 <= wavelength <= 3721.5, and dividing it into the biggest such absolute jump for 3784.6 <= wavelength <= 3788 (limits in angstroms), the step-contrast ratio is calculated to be 1.0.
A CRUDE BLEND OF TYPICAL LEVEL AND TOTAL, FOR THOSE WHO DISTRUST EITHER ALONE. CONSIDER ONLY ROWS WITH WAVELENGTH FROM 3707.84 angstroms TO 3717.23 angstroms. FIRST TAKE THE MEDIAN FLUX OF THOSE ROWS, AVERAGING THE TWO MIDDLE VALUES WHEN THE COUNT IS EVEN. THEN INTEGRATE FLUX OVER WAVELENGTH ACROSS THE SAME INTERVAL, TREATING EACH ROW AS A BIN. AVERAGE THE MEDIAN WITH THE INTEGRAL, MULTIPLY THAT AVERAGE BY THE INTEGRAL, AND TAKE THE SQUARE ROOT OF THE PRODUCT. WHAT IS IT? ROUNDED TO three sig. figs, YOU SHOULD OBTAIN 107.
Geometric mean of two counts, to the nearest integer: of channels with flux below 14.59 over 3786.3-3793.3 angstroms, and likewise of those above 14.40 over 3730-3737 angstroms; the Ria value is 8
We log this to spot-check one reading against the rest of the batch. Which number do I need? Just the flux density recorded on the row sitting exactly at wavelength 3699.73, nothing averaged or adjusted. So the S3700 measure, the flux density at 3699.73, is 15.3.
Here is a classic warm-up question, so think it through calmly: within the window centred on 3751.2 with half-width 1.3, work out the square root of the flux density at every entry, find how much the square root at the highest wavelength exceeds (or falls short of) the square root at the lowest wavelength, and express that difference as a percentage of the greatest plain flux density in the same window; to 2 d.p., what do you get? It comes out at 0.18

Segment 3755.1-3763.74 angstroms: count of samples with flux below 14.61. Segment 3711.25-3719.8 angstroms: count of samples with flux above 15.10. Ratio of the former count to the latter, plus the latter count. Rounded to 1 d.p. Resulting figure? 10.0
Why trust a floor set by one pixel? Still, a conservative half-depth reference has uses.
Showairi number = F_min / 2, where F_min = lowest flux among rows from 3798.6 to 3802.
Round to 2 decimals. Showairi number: 6.75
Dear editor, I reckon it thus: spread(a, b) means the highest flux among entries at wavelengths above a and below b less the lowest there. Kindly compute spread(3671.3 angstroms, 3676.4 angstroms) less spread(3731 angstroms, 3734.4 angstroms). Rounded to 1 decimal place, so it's -0.7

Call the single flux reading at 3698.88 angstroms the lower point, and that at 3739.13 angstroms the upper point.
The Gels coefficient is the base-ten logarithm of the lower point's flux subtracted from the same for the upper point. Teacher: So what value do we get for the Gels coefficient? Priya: -0.014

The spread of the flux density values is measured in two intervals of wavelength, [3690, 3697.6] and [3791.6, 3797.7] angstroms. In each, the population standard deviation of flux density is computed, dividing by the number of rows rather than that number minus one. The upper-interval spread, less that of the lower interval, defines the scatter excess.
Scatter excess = 0.19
